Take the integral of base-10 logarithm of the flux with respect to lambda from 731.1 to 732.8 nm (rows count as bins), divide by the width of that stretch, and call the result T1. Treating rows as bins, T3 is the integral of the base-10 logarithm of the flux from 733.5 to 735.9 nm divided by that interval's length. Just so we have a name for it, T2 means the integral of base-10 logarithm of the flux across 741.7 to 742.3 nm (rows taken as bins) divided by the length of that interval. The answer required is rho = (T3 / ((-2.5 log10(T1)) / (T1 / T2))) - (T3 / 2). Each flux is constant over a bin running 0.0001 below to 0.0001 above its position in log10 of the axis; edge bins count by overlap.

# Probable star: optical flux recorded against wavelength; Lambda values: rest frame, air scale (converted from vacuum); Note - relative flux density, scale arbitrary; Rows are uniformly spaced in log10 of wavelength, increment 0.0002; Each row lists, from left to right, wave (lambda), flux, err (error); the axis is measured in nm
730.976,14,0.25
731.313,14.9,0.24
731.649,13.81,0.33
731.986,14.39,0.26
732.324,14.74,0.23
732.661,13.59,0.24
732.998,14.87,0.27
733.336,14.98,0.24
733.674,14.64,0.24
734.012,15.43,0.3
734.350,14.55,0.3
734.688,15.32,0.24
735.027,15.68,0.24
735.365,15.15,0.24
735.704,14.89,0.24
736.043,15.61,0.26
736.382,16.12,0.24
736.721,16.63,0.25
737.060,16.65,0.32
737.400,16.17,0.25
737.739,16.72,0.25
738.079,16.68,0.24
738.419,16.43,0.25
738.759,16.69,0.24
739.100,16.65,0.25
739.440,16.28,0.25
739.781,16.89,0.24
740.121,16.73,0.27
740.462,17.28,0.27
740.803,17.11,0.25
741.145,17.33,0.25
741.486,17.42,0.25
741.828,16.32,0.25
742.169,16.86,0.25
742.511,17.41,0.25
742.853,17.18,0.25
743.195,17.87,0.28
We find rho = -7.7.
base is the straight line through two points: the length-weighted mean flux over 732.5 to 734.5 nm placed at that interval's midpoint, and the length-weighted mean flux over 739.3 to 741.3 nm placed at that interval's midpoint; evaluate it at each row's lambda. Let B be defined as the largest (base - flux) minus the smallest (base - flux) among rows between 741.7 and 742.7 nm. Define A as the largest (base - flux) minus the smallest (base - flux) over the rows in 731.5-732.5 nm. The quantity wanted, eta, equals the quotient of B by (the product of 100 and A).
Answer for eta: 0.012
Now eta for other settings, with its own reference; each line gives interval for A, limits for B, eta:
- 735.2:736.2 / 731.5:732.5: 0.012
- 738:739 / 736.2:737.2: 0.011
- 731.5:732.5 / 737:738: 0.008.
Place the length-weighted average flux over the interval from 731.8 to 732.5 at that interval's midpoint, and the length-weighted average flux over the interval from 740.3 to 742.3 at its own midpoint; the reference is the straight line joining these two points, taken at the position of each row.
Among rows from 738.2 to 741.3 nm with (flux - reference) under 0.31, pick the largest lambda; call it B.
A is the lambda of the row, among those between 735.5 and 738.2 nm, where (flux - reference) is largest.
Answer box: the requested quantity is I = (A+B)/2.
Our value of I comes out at 738.76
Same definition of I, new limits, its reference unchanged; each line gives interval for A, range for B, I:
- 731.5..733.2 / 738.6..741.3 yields 736.56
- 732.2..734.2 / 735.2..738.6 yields 736.22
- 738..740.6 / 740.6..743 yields 740.47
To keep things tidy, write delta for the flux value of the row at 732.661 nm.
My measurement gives 13.59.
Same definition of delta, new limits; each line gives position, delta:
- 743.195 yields 17.87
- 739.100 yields 16.65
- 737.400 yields 16.17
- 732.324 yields 14.74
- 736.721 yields 16.63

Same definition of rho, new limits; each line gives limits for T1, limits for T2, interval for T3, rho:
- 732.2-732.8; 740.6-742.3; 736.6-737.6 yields -8.1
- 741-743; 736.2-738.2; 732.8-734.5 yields -5.8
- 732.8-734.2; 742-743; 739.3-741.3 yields -7.3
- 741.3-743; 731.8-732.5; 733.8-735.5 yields -6.1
